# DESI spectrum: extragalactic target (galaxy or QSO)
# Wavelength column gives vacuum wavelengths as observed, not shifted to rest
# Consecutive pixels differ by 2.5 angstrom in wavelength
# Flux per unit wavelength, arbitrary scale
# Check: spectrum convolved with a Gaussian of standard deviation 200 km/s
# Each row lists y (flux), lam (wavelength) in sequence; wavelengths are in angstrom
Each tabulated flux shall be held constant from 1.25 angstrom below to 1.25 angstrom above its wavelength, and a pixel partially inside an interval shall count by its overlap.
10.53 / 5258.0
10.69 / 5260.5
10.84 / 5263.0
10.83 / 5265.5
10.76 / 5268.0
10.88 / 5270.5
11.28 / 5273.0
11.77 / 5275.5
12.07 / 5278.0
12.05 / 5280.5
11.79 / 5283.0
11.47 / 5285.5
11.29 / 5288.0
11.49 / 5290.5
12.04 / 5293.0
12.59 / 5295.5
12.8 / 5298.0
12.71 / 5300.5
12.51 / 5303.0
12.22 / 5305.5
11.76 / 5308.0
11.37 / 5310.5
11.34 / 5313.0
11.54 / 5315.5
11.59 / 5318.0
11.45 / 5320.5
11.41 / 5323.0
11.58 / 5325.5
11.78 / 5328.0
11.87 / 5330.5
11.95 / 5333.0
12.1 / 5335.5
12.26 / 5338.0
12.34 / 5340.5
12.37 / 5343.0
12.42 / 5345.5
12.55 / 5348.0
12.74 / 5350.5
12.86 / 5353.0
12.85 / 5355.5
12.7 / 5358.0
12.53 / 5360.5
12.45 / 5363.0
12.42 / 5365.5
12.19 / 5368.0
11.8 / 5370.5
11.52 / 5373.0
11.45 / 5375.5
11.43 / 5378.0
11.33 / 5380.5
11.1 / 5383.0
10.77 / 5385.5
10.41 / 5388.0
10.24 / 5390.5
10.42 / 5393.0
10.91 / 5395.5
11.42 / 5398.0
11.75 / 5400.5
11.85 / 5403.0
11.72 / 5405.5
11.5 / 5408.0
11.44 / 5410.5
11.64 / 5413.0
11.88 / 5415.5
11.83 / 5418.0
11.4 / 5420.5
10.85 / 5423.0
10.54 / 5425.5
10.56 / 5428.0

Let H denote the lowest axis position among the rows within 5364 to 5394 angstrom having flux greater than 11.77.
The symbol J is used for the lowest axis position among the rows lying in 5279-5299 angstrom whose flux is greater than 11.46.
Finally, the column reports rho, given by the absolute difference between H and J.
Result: 85.0 angstrom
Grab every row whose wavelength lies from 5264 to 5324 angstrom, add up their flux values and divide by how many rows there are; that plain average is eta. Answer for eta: 11.7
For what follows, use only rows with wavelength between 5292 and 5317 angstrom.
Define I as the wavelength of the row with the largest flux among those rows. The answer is 5298.0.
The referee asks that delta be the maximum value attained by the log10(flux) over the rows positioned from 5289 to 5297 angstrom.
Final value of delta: 1.10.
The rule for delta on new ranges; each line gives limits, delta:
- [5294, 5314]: 1.11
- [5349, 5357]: 1.11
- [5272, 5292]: 1.08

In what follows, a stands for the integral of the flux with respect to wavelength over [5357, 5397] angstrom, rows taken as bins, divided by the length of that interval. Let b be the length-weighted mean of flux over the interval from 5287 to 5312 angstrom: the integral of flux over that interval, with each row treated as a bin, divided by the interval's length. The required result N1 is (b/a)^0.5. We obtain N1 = 1.03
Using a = 11.5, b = 12.1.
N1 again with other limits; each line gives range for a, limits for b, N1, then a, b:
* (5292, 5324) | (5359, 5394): 0.98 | 12.0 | 11.4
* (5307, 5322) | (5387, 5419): 0.99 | 11.5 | 11.3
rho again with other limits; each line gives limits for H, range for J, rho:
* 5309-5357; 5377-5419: 72.5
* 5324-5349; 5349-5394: 22.5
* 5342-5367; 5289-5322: 52.5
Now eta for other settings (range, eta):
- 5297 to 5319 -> 12.0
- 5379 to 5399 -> 10.8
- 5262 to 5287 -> 11.4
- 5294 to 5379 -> 12.1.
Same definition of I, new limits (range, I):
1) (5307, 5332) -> 5330.5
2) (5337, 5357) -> 5353.0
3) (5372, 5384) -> 5373.0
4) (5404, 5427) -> 5415.5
